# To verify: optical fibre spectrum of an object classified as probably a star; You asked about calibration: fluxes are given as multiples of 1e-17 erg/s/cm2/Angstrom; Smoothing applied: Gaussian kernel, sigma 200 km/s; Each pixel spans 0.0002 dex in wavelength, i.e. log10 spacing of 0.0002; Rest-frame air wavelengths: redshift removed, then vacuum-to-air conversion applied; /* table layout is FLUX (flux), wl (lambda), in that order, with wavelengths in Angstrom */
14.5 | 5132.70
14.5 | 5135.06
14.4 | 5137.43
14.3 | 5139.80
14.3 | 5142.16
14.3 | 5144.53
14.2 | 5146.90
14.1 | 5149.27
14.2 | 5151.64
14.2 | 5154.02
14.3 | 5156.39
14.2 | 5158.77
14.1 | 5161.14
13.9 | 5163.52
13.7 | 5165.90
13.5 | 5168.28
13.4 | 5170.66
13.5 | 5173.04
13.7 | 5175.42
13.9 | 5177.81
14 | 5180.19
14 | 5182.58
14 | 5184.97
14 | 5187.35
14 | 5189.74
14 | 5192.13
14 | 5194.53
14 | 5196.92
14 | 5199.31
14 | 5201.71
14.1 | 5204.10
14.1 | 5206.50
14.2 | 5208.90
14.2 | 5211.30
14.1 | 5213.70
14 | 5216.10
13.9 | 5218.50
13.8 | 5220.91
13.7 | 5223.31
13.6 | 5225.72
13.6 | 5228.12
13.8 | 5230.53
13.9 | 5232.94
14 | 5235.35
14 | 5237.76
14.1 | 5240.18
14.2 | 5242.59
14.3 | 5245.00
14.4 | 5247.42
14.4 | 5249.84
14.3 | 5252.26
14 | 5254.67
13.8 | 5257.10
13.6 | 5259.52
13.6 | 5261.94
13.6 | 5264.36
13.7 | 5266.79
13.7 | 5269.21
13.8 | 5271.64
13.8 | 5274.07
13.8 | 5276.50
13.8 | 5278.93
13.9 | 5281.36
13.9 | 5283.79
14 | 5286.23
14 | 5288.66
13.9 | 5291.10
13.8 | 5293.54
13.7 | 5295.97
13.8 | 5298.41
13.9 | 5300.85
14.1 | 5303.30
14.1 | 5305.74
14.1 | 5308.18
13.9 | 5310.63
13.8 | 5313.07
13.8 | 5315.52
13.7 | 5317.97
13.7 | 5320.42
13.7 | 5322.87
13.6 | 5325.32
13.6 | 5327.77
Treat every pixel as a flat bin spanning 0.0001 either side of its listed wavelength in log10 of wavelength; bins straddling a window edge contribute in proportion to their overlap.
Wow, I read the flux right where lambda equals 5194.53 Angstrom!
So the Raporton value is 14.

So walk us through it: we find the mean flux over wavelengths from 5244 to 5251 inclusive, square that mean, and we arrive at 206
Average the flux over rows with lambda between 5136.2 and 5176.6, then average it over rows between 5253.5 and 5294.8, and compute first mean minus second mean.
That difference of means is 0.212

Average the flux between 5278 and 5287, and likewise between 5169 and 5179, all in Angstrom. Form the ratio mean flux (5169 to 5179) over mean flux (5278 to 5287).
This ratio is 0.98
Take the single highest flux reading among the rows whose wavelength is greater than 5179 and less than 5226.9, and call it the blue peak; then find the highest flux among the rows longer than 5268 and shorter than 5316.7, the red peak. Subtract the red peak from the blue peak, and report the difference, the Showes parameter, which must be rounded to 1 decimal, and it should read 0.1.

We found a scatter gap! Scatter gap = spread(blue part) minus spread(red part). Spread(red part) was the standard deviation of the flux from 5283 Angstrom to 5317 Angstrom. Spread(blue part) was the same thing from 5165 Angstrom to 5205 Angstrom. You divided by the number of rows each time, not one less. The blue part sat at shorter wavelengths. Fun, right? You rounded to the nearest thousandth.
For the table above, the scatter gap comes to 0.089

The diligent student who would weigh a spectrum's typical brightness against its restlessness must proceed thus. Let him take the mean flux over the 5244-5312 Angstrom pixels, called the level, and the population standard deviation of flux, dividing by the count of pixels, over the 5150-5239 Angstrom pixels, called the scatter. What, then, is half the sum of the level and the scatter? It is 7.07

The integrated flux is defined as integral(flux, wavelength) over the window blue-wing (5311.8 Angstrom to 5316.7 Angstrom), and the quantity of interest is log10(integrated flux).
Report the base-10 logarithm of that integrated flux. 1.83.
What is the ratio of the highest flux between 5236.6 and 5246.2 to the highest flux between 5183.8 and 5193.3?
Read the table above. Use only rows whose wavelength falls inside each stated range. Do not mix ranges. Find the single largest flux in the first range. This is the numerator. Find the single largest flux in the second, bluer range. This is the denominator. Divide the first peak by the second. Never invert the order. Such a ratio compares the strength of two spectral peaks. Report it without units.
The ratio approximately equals 1.02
